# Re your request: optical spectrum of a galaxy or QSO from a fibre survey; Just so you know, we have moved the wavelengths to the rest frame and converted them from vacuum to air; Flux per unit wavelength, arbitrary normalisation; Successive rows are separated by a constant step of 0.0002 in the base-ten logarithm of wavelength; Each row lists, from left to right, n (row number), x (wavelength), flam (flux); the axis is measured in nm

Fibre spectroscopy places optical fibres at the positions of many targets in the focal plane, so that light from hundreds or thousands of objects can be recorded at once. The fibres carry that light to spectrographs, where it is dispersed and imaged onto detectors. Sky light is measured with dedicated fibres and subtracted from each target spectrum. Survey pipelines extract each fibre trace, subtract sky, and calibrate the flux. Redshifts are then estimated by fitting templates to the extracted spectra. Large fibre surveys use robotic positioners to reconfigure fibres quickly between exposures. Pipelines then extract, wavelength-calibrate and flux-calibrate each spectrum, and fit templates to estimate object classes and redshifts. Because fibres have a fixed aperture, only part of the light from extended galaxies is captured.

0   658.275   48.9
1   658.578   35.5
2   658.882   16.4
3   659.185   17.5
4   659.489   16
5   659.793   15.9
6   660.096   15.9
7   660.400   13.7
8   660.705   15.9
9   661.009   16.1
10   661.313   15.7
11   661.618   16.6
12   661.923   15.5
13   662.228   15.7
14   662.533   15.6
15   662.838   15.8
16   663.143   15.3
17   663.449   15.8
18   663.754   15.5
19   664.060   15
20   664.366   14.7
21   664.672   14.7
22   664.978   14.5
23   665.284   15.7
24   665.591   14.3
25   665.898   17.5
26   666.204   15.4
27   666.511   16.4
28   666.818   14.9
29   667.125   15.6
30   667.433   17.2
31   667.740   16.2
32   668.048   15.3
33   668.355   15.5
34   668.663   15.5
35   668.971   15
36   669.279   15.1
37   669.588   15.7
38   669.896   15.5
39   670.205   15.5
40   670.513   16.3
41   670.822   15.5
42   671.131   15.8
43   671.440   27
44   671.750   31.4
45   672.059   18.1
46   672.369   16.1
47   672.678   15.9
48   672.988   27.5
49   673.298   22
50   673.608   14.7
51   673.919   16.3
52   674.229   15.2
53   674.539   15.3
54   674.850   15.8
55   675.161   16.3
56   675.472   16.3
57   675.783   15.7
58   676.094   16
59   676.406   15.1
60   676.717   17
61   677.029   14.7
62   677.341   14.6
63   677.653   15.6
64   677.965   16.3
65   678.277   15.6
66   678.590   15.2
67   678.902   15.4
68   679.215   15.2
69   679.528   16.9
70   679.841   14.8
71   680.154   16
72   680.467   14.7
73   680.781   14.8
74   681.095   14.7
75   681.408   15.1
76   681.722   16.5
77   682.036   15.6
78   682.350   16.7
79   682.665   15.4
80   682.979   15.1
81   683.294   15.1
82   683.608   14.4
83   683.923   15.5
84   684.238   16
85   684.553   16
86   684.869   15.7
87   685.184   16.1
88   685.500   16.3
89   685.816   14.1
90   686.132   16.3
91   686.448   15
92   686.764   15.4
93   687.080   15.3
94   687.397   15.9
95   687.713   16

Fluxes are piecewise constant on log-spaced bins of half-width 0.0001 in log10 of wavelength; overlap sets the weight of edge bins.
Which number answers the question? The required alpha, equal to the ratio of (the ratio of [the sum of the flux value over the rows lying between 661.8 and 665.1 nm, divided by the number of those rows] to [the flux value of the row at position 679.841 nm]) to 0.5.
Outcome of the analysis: 2.07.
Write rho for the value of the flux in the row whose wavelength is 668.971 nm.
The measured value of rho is 15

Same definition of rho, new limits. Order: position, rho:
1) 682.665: 15.4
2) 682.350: 16.7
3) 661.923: 15.5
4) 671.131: 15.8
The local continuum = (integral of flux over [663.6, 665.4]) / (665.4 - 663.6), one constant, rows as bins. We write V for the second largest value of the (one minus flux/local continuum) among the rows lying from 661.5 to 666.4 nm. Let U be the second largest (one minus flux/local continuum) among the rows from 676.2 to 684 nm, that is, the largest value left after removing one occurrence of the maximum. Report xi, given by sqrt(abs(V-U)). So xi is 0.08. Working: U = 0.027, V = 0.03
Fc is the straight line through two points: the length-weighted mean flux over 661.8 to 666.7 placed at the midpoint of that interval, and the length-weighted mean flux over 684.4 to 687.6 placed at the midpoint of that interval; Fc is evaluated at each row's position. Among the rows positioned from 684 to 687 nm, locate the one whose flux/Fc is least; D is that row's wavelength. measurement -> 685.816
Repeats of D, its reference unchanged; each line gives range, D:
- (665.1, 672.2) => 665.591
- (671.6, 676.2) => 673.608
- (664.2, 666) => 665.591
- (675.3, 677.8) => 677.341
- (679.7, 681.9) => 681.095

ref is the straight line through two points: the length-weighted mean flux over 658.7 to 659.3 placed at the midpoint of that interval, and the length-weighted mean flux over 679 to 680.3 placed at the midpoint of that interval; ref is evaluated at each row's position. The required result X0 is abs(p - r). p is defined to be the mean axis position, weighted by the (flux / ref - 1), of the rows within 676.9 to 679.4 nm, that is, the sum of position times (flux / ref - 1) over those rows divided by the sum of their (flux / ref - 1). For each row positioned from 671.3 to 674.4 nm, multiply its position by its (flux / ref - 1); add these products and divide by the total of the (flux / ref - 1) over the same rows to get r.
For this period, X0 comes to 5.74 nm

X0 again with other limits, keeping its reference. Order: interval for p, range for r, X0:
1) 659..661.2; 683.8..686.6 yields 24.80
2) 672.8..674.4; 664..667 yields 7.73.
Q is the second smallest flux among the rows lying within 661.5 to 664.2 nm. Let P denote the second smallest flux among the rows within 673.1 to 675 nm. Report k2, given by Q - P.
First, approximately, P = 15.2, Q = 15.3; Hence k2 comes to 0.1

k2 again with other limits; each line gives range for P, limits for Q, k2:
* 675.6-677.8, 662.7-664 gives 0.8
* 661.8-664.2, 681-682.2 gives -0.2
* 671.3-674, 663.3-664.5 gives -0.9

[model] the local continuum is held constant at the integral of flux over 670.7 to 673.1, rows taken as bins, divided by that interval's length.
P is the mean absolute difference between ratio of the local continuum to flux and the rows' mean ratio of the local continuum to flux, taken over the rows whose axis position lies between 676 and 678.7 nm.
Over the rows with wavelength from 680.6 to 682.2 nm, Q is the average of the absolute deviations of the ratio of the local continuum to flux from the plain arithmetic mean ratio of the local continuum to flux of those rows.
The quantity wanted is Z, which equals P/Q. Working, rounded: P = 0.051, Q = 0.05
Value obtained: 1.0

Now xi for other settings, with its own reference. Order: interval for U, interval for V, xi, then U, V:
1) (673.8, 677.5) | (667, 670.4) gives 0.16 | 0.021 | -0.01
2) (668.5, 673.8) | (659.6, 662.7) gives 0.18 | 0.001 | -0.03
